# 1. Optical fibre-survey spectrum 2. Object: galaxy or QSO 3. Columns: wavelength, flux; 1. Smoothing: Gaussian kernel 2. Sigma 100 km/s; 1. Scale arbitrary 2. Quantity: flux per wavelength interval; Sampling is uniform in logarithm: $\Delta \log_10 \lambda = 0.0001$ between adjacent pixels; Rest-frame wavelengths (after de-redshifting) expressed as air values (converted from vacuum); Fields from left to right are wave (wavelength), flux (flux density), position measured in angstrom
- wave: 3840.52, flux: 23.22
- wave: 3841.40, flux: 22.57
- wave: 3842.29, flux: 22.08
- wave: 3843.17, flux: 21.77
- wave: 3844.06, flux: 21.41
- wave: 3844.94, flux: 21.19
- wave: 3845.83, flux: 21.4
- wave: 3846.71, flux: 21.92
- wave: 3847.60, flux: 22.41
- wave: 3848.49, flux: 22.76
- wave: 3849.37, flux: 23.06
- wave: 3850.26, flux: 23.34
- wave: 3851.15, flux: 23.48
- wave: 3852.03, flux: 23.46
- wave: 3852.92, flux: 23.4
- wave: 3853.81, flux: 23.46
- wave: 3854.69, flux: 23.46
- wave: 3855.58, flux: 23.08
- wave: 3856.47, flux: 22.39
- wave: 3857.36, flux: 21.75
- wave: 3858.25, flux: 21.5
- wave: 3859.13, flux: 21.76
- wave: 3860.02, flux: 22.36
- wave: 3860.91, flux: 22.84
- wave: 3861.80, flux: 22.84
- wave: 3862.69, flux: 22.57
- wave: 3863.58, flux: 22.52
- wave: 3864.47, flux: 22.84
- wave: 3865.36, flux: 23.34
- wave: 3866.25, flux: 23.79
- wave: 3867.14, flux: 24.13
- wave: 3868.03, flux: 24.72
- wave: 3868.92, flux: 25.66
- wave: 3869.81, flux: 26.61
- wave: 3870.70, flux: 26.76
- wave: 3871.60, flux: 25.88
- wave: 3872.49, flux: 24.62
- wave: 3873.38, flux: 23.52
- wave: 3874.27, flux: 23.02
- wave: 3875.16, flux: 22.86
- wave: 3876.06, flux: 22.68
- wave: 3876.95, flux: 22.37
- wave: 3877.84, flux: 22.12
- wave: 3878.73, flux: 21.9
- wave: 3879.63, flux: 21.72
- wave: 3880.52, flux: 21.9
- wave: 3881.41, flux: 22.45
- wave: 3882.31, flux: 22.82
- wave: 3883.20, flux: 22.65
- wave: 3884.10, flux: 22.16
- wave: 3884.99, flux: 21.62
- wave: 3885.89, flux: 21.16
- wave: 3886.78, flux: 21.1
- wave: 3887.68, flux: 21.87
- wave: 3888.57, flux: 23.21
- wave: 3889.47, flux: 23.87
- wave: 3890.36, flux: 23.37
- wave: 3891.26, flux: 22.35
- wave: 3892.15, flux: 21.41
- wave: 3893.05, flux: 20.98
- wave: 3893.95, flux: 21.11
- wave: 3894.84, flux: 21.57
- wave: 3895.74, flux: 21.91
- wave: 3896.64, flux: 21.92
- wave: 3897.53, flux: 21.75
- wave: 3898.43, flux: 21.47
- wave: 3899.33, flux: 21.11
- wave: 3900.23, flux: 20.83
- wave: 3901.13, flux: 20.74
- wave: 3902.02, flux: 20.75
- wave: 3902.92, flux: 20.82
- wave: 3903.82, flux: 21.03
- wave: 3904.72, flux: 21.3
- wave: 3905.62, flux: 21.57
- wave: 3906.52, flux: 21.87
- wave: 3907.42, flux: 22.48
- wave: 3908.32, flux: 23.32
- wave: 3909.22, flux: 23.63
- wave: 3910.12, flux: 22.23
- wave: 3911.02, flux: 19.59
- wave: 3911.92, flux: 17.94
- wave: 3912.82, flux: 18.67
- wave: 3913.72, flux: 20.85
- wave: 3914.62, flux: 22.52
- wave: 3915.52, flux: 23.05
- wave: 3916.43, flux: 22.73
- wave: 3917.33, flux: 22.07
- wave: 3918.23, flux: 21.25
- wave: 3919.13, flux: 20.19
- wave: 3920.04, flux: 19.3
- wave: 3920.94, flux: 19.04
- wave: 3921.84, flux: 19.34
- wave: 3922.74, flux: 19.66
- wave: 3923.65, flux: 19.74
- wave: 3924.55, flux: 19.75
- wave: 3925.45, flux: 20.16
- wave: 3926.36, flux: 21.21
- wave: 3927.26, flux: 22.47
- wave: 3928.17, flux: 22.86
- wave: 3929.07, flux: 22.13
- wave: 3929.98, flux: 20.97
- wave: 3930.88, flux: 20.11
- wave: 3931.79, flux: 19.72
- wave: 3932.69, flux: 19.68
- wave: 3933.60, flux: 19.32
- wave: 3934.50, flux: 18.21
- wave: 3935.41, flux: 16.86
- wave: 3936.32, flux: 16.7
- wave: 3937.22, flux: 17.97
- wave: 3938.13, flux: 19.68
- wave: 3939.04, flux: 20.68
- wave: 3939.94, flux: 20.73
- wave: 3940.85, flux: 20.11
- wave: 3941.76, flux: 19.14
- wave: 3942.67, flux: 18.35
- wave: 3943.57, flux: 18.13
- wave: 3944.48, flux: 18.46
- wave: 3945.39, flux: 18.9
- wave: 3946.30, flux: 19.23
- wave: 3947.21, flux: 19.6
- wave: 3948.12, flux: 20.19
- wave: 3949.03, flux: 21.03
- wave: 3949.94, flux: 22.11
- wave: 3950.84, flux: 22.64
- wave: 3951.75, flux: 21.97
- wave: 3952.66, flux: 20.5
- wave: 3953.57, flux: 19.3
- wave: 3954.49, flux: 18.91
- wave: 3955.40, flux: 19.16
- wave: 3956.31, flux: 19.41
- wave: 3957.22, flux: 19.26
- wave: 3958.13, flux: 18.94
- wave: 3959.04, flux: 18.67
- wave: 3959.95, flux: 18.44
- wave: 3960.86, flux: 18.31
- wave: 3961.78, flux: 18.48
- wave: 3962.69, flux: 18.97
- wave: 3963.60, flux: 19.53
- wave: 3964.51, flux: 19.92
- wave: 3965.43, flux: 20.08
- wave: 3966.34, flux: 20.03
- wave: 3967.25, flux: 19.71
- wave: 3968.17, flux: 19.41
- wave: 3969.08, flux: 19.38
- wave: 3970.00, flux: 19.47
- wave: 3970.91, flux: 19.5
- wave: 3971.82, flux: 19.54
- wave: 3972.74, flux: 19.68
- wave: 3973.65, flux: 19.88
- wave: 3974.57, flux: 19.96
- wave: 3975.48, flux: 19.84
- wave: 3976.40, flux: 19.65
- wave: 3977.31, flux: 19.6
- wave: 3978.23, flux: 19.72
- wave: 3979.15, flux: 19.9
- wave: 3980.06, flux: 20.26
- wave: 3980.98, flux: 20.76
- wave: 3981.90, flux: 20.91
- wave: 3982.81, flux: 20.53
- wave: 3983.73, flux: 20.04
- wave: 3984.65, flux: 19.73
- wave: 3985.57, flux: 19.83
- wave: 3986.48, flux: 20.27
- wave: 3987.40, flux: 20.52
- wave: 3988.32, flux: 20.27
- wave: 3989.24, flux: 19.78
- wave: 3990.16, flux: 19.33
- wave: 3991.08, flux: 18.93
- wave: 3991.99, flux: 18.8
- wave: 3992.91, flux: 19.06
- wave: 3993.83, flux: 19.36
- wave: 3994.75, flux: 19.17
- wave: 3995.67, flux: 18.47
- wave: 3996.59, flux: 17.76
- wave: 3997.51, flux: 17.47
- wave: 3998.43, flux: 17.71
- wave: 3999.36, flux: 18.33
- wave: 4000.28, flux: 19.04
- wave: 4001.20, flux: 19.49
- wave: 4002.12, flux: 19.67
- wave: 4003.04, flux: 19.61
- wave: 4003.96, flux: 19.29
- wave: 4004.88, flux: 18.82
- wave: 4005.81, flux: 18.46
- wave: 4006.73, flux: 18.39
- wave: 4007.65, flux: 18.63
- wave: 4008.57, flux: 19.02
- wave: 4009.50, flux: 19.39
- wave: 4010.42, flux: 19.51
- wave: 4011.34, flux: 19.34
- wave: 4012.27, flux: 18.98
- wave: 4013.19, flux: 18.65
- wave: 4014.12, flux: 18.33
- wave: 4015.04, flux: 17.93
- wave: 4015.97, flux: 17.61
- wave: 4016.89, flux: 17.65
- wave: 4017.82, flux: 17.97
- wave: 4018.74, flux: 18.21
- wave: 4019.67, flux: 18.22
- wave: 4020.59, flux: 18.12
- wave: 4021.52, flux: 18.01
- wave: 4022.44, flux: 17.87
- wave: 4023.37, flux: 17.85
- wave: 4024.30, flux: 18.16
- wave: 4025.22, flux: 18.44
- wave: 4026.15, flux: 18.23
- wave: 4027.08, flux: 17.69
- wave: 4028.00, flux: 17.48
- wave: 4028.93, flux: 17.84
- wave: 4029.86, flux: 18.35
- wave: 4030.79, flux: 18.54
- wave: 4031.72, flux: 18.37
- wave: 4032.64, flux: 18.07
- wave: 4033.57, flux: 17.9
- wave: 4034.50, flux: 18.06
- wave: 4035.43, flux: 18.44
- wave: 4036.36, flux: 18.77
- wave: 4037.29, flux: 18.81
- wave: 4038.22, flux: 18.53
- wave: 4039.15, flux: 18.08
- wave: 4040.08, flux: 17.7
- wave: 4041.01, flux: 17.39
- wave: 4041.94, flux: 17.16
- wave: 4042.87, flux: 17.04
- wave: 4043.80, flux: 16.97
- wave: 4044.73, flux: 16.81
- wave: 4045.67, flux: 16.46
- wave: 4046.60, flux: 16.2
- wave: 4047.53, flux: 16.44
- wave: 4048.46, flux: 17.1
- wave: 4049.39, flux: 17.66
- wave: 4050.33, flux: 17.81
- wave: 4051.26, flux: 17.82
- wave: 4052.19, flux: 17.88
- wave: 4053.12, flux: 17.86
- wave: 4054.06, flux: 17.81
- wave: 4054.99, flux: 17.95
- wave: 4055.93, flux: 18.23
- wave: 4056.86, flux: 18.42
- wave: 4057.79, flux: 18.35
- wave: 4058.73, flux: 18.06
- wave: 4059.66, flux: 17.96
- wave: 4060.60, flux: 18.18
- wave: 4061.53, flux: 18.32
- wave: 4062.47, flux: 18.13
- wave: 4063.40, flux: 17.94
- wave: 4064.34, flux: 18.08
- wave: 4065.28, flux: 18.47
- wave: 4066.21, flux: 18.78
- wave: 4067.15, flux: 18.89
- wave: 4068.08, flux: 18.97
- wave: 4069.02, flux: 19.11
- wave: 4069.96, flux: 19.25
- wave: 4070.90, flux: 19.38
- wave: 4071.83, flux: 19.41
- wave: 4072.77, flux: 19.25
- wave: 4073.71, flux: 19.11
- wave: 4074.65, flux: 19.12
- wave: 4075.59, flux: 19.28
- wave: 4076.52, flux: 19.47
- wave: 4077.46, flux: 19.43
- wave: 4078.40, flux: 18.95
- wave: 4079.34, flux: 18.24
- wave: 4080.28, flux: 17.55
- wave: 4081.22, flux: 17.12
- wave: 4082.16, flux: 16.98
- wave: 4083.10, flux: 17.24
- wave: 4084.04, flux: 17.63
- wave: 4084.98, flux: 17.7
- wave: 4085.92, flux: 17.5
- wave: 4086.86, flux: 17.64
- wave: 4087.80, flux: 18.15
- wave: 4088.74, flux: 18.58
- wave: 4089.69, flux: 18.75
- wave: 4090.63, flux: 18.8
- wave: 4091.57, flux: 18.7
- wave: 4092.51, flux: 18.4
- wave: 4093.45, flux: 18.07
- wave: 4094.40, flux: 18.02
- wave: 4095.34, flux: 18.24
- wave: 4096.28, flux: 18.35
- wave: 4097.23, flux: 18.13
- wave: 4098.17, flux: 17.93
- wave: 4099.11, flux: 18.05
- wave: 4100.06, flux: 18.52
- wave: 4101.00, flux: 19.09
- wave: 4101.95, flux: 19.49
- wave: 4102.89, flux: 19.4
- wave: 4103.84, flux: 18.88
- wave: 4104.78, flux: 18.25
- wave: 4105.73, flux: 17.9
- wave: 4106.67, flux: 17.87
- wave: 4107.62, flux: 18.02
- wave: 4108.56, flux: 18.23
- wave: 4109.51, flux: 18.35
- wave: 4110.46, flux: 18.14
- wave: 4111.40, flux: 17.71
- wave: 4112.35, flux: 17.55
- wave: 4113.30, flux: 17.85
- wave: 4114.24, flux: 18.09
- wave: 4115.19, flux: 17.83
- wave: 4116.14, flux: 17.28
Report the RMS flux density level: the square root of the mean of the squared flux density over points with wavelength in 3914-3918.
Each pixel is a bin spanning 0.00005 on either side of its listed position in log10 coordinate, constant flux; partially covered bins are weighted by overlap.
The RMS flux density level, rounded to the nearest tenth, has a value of 22.6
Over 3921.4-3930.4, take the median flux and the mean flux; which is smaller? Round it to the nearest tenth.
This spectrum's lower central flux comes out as 20.6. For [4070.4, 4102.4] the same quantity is 18.4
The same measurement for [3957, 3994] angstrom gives 19.6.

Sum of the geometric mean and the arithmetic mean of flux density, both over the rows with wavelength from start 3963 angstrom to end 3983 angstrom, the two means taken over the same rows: 40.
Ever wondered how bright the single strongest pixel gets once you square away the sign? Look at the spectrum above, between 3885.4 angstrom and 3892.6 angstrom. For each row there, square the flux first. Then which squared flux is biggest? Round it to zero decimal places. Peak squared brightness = 570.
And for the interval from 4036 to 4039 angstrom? 354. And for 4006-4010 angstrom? 376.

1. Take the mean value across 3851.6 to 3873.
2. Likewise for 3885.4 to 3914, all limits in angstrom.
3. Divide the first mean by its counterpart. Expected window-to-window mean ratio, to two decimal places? 1.10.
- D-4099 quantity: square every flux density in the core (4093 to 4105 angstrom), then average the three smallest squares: 324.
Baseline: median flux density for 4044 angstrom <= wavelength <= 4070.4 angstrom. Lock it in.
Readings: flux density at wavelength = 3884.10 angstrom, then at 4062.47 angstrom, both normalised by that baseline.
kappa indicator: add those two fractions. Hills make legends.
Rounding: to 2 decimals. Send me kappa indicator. 2.24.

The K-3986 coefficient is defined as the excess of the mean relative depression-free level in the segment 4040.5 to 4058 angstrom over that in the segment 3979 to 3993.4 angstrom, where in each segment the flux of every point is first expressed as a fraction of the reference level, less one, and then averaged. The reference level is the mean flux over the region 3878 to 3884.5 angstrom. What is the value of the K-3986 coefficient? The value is -0.11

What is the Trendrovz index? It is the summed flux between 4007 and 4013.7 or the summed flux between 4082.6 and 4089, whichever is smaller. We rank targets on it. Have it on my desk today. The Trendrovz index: 124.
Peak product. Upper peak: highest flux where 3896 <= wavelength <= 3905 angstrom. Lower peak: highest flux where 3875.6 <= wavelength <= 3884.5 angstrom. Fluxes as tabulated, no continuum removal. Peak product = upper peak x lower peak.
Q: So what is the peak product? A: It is 500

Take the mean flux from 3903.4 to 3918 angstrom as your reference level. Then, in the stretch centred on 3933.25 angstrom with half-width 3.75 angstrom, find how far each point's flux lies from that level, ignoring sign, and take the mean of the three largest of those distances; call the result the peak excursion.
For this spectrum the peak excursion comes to 4.3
